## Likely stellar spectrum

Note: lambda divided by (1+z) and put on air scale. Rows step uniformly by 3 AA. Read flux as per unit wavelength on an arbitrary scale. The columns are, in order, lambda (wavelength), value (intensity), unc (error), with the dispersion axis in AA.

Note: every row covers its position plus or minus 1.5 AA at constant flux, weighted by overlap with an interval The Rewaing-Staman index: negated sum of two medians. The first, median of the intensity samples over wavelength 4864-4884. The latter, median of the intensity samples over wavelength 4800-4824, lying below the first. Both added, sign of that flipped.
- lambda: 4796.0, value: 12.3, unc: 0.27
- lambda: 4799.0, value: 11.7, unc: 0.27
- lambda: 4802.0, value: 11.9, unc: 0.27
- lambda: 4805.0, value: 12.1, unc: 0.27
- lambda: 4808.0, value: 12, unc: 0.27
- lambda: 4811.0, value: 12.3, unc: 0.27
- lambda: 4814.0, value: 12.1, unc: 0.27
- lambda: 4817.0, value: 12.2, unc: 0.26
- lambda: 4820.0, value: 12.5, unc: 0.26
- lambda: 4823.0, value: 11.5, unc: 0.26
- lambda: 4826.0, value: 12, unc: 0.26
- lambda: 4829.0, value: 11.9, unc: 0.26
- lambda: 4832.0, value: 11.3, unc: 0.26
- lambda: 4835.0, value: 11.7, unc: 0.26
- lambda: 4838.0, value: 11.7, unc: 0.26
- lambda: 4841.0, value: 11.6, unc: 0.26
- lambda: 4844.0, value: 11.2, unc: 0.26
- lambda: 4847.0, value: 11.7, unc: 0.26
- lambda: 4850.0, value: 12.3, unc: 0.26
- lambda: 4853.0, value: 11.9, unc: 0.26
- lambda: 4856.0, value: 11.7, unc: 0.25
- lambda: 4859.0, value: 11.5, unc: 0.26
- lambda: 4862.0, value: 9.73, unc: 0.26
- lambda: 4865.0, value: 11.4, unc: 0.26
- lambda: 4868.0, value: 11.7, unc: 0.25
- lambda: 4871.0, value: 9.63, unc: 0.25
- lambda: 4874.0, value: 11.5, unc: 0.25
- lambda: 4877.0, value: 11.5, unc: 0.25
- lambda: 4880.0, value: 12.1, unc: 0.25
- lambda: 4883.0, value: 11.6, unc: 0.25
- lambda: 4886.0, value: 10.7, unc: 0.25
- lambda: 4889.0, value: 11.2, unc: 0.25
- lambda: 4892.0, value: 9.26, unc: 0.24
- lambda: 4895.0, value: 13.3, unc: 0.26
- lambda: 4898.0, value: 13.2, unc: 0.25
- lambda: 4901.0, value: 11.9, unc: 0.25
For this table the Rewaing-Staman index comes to -23.6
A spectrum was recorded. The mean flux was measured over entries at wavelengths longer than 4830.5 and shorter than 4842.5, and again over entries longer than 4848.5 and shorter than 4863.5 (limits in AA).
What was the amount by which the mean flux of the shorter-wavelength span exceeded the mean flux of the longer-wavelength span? 0.1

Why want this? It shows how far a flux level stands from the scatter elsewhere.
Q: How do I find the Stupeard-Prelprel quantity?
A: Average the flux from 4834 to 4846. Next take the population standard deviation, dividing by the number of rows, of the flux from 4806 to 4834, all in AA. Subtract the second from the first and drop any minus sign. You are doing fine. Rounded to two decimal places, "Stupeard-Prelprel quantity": 11.19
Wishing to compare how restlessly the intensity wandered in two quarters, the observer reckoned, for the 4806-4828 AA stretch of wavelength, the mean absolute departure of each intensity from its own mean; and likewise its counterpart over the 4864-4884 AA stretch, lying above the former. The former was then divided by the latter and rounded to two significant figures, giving 0.44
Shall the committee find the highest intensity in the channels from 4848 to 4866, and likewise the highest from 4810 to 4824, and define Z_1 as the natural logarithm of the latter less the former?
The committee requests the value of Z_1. -1.6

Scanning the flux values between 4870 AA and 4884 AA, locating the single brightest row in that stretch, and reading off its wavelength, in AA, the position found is 4880.0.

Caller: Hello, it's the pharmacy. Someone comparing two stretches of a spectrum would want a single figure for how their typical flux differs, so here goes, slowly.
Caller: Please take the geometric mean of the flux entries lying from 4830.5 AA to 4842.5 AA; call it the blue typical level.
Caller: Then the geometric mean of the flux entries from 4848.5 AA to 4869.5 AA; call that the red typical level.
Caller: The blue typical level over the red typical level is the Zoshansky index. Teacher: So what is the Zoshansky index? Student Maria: 1.01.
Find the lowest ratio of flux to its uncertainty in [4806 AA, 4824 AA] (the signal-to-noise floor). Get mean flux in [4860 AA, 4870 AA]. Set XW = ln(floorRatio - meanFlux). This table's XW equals 3.51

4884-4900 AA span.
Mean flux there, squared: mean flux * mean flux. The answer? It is 133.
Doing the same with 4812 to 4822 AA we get 150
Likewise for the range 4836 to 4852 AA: 137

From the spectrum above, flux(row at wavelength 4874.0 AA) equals 11.5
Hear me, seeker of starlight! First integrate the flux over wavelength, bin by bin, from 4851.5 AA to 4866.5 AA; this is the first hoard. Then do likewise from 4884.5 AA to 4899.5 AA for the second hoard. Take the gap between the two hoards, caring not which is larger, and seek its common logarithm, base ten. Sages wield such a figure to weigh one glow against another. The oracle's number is 0.6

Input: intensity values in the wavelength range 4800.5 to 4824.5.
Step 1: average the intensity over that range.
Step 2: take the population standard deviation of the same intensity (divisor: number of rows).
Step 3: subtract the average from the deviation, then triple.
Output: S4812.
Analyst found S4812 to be -35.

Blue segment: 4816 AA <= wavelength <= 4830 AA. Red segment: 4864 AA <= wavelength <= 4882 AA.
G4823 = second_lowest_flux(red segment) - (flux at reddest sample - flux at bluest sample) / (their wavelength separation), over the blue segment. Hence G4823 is 11.4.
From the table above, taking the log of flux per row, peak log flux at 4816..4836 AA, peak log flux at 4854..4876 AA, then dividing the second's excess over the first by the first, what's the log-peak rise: -0.026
